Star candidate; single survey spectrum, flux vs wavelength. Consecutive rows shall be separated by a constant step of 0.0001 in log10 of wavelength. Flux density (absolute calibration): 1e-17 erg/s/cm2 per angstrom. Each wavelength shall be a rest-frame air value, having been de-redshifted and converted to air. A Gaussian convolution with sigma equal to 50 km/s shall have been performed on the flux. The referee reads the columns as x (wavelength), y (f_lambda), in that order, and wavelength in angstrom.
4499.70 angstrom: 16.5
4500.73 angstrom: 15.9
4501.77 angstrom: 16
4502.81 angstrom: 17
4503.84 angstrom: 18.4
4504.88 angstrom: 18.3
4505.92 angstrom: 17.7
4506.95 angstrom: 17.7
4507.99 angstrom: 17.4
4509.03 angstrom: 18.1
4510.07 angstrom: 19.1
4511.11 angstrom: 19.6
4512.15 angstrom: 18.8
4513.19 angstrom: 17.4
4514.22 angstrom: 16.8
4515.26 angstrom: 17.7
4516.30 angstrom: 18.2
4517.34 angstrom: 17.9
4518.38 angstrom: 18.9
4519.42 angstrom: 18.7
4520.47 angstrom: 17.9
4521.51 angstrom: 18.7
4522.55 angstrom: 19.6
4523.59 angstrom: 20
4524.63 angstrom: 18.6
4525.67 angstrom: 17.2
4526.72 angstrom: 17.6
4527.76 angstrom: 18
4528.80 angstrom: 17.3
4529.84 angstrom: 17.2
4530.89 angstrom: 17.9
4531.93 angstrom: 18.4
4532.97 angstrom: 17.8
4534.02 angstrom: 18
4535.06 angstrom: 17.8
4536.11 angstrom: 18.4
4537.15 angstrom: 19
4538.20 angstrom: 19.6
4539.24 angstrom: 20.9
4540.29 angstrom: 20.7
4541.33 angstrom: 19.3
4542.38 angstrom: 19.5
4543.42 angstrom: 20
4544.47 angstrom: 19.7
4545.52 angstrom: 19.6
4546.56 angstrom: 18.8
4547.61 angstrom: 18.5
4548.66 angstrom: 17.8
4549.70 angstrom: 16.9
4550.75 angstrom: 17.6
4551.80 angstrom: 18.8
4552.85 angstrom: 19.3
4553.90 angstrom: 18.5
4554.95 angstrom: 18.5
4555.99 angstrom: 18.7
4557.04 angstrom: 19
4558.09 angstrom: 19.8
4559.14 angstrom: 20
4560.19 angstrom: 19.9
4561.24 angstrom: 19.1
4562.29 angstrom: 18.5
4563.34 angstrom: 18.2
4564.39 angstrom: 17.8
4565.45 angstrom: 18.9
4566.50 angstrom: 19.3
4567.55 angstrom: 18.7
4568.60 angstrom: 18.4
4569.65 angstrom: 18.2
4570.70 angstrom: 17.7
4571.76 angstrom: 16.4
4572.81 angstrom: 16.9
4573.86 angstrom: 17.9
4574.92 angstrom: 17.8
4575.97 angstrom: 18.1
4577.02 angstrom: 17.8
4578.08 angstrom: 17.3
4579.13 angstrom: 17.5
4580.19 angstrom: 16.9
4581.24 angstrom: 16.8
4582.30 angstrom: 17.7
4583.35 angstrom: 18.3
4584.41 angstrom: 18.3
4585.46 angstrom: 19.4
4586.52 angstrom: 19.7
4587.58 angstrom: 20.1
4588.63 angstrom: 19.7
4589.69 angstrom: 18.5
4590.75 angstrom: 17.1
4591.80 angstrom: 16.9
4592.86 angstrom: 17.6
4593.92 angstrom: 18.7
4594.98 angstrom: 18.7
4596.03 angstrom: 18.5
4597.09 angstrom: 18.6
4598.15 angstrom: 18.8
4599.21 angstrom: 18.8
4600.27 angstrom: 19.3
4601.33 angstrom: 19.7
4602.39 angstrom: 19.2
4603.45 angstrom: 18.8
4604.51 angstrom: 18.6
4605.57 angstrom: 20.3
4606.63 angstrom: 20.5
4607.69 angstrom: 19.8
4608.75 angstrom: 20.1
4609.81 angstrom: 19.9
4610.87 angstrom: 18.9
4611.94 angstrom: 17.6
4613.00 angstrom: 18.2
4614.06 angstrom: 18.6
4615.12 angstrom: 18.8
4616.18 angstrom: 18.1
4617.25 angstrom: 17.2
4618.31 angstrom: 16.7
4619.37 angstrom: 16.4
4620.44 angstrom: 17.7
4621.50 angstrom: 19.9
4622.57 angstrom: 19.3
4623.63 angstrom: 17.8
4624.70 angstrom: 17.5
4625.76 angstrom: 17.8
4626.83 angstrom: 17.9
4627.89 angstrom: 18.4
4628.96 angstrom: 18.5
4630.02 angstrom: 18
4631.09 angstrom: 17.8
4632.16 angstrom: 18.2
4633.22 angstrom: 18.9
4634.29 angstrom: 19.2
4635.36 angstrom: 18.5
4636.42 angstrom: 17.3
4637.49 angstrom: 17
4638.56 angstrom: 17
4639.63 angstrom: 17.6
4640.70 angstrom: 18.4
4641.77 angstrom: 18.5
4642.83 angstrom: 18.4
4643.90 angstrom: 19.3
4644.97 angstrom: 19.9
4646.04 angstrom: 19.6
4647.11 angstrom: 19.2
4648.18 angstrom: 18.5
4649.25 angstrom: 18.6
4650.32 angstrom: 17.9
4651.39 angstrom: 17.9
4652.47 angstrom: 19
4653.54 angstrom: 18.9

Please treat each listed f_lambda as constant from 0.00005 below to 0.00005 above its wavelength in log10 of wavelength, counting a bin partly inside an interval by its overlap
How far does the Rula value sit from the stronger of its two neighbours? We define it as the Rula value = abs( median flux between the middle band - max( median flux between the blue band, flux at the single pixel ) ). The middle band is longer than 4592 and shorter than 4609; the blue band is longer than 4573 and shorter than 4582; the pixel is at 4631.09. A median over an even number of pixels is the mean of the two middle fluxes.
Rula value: 1.0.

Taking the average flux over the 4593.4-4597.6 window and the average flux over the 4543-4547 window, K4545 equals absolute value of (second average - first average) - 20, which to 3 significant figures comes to -19.1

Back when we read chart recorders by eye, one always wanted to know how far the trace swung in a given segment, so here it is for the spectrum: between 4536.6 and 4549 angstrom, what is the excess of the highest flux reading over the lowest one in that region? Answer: 3.10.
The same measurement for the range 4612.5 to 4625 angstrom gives 3.50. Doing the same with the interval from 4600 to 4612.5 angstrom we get 2.90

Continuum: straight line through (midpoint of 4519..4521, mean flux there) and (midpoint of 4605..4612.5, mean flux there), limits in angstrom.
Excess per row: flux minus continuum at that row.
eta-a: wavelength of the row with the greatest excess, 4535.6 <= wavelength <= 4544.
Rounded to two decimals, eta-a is 4539.24 angstrom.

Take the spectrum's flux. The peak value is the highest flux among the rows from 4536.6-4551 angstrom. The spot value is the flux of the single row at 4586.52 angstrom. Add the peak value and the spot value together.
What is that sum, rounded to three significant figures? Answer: 40.6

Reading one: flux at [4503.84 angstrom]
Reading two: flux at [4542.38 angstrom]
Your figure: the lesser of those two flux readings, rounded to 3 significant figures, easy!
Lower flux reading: 18.4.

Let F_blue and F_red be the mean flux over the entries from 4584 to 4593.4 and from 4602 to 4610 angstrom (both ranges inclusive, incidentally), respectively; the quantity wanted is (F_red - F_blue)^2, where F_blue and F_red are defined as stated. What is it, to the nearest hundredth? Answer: 1.13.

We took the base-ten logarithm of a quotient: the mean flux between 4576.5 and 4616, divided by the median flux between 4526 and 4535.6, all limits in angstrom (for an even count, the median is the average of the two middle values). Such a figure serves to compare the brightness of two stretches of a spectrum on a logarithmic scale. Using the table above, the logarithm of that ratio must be 0.020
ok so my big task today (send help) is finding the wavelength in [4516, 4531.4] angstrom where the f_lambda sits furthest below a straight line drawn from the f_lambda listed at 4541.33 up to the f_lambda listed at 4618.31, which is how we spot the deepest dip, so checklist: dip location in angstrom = 4525.67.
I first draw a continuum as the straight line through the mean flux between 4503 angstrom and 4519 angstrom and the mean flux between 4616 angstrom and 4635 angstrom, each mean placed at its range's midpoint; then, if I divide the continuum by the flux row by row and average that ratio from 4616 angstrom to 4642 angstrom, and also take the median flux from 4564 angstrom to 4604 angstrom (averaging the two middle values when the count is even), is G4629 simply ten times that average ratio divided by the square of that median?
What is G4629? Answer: 0.0299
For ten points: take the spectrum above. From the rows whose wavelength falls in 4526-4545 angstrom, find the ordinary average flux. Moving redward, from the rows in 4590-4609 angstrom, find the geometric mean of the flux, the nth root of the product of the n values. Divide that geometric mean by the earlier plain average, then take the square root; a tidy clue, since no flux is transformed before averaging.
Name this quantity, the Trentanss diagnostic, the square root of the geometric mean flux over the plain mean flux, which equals 1.00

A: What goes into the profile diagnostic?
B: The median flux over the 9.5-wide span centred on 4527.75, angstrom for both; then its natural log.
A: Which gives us 2.88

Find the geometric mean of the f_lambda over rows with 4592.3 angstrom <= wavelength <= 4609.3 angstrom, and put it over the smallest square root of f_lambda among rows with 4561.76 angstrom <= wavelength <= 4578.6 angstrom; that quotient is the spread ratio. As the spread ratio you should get 4.72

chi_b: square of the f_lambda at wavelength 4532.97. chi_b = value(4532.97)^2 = 317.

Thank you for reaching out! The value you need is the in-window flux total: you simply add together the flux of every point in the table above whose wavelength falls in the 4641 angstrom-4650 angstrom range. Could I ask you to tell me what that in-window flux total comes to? 152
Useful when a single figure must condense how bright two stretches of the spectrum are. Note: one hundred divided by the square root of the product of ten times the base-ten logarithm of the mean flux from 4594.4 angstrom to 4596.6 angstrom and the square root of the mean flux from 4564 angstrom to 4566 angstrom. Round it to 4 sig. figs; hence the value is 13.56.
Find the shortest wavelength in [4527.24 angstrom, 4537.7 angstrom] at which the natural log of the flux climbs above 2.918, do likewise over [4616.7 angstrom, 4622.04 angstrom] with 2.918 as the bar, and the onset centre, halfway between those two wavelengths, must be 4579.3 angstrom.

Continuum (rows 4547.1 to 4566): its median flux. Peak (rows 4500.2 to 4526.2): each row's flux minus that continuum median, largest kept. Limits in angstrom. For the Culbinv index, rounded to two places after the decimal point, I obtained 1.40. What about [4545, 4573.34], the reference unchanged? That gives 1.40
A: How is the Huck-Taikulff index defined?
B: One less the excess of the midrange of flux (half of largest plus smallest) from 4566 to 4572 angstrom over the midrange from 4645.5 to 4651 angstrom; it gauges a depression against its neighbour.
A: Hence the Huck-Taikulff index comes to 1.9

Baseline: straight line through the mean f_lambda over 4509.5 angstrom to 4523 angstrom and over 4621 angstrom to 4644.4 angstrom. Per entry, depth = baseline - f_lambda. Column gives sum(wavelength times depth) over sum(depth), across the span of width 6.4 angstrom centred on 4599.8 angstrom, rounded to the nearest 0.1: 4600.4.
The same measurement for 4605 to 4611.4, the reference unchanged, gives 4607.8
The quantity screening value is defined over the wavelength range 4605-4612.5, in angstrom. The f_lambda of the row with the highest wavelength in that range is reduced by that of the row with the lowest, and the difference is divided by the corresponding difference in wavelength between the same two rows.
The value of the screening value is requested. -0.42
